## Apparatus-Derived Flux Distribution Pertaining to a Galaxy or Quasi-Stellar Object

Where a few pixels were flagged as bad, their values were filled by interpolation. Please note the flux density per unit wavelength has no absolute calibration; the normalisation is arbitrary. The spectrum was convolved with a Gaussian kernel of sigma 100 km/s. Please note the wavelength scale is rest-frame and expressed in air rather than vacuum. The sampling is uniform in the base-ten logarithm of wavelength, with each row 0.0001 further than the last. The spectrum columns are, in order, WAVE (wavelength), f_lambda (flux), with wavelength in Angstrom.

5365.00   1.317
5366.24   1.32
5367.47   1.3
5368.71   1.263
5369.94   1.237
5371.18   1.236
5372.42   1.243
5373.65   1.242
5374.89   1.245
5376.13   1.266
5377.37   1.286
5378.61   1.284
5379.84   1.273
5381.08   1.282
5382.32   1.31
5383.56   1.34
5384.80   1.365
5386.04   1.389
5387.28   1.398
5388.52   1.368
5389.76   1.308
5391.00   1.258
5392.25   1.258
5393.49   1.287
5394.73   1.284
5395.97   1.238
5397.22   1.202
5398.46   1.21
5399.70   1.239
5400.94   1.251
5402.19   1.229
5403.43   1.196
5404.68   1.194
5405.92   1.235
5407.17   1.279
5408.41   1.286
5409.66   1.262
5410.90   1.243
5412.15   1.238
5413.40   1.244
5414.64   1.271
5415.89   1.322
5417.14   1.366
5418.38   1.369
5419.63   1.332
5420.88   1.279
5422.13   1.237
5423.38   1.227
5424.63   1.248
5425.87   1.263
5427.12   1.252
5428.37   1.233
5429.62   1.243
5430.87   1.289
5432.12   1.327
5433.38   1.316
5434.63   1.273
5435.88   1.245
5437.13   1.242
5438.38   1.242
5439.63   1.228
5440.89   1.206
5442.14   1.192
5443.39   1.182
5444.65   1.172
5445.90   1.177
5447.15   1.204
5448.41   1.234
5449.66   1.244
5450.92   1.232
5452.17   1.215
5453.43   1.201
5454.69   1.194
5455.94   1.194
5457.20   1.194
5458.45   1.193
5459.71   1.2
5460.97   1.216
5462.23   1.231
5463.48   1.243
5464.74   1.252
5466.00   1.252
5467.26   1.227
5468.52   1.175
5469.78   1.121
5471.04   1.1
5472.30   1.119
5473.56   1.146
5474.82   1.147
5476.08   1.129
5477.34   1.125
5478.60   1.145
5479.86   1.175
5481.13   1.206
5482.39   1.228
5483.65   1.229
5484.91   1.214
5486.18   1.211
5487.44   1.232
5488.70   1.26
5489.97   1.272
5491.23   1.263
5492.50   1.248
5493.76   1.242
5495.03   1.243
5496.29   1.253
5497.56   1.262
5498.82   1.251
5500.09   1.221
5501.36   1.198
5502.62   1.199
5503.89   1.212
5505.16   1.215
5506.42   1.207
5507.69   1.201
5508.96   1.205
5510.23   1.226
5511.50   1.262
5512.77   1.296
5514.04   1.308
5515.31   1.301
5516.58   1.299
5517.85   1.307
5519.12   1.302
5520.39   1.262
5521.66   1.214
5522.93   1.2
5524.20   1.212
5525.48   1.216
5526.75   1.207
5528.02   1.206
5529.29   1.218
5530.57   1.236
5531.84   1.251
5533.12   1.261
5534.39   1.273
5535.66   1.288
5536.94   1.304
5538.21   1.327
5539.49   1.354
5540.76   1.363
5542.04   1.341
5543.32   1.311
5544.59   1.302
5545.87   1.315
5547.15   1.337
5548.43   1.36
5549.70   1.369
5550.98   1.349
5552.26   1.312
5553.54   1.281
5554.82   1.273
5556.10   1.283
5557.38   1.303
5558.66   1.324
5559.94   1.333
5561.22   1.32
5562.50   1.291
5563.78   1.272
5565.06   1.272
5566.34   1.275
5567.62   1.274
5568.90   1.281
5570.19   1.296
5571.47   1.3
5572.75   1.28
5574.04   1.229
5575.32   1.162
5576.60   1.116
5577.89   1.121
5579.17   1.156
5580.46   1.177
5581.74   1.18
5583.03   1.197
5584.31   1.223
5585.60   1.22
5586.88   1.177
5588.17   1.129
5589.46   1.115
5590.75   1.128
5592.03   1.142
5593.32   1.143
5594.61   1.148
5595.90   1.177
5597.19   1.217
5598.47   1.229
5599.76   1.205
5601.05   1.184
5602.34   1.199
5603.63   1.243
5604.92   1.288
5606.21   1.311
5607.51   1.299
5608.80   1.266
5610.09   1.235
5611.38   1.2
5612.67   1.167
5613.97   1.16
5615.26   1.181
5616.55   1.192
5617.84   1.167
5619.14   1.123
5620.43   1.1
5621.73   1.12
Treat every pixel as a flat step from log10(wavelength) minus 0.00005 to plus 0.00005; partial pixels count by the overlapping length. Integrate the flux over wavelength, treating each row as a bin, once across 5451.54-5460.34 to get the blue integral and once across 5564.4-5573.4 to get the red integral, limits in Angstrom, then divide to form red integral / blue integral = 1.09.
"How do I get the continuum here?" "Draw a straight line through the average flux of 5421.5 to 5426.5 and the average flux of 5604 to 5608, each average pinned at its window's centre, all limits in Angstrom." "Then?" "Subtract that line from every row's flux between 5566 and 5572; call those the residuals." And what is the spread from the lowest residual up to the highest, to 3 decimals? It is 0.025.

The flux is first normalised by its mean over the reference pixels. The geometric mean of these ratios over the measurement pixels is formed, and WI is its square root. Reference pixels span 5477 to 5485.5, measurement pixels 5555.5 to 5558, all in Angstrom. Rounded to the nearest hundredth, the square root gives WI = 1.04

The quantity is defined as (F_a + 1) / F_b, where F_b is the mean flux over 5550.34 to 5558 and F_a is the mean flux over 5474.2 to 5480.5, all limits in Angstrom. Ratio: 1.65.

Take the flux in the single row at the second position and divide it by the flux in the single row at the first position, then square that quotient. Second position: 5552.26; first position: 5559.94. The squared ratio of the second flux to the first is 0.97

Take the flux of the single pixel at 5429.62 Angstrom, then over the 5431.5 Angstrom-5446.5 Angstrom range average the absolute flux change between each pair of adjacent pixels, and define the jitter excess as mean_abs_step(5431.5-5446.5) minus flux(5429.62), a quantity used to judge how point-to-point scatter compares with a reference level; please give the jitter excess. -1.23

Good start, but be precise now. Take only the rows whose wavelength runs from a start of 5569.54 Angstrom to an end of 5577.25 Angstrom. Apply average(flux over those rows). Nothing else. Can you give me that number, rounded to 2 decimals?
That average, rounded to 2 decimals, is 1.23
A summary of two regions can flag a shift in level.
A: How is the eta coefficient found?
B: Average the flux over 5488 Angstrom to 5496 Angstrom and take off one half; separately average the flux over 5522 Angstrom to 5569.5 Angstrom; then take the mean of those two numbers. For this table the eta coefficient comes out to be 1.02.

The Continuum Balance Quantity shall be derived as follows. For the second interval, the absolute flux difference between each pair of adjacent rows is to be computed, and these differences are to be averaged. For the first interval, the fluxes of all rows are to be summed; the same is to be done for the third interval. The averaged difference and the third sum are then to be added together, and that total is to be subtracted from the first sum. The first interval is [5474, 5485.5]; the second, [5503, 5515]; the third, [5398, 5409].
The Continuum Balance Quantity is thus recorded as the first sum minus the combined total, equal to -0.54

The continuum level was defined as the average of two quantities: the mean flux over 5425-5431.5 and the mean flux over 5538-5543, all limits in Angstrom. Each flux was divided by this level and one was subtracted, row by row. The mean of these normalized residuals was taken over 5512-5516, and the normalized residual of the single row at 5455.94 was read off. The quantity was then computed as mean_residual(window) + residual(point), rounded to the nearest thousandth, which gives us -0.082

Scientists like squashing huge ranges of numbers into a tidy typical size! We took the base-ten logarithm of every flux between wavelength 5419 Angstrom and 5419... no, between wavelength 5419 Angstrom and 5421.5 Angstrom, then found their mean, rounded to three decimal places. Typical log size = 0.116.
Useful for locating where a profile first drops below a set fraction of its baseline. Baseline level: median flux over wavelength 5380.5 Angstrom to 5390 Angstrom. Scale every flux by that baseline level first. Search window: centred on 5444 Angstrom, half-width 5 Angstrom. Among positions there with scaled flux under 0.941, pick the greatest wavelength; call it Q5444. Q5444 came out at 5448.41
